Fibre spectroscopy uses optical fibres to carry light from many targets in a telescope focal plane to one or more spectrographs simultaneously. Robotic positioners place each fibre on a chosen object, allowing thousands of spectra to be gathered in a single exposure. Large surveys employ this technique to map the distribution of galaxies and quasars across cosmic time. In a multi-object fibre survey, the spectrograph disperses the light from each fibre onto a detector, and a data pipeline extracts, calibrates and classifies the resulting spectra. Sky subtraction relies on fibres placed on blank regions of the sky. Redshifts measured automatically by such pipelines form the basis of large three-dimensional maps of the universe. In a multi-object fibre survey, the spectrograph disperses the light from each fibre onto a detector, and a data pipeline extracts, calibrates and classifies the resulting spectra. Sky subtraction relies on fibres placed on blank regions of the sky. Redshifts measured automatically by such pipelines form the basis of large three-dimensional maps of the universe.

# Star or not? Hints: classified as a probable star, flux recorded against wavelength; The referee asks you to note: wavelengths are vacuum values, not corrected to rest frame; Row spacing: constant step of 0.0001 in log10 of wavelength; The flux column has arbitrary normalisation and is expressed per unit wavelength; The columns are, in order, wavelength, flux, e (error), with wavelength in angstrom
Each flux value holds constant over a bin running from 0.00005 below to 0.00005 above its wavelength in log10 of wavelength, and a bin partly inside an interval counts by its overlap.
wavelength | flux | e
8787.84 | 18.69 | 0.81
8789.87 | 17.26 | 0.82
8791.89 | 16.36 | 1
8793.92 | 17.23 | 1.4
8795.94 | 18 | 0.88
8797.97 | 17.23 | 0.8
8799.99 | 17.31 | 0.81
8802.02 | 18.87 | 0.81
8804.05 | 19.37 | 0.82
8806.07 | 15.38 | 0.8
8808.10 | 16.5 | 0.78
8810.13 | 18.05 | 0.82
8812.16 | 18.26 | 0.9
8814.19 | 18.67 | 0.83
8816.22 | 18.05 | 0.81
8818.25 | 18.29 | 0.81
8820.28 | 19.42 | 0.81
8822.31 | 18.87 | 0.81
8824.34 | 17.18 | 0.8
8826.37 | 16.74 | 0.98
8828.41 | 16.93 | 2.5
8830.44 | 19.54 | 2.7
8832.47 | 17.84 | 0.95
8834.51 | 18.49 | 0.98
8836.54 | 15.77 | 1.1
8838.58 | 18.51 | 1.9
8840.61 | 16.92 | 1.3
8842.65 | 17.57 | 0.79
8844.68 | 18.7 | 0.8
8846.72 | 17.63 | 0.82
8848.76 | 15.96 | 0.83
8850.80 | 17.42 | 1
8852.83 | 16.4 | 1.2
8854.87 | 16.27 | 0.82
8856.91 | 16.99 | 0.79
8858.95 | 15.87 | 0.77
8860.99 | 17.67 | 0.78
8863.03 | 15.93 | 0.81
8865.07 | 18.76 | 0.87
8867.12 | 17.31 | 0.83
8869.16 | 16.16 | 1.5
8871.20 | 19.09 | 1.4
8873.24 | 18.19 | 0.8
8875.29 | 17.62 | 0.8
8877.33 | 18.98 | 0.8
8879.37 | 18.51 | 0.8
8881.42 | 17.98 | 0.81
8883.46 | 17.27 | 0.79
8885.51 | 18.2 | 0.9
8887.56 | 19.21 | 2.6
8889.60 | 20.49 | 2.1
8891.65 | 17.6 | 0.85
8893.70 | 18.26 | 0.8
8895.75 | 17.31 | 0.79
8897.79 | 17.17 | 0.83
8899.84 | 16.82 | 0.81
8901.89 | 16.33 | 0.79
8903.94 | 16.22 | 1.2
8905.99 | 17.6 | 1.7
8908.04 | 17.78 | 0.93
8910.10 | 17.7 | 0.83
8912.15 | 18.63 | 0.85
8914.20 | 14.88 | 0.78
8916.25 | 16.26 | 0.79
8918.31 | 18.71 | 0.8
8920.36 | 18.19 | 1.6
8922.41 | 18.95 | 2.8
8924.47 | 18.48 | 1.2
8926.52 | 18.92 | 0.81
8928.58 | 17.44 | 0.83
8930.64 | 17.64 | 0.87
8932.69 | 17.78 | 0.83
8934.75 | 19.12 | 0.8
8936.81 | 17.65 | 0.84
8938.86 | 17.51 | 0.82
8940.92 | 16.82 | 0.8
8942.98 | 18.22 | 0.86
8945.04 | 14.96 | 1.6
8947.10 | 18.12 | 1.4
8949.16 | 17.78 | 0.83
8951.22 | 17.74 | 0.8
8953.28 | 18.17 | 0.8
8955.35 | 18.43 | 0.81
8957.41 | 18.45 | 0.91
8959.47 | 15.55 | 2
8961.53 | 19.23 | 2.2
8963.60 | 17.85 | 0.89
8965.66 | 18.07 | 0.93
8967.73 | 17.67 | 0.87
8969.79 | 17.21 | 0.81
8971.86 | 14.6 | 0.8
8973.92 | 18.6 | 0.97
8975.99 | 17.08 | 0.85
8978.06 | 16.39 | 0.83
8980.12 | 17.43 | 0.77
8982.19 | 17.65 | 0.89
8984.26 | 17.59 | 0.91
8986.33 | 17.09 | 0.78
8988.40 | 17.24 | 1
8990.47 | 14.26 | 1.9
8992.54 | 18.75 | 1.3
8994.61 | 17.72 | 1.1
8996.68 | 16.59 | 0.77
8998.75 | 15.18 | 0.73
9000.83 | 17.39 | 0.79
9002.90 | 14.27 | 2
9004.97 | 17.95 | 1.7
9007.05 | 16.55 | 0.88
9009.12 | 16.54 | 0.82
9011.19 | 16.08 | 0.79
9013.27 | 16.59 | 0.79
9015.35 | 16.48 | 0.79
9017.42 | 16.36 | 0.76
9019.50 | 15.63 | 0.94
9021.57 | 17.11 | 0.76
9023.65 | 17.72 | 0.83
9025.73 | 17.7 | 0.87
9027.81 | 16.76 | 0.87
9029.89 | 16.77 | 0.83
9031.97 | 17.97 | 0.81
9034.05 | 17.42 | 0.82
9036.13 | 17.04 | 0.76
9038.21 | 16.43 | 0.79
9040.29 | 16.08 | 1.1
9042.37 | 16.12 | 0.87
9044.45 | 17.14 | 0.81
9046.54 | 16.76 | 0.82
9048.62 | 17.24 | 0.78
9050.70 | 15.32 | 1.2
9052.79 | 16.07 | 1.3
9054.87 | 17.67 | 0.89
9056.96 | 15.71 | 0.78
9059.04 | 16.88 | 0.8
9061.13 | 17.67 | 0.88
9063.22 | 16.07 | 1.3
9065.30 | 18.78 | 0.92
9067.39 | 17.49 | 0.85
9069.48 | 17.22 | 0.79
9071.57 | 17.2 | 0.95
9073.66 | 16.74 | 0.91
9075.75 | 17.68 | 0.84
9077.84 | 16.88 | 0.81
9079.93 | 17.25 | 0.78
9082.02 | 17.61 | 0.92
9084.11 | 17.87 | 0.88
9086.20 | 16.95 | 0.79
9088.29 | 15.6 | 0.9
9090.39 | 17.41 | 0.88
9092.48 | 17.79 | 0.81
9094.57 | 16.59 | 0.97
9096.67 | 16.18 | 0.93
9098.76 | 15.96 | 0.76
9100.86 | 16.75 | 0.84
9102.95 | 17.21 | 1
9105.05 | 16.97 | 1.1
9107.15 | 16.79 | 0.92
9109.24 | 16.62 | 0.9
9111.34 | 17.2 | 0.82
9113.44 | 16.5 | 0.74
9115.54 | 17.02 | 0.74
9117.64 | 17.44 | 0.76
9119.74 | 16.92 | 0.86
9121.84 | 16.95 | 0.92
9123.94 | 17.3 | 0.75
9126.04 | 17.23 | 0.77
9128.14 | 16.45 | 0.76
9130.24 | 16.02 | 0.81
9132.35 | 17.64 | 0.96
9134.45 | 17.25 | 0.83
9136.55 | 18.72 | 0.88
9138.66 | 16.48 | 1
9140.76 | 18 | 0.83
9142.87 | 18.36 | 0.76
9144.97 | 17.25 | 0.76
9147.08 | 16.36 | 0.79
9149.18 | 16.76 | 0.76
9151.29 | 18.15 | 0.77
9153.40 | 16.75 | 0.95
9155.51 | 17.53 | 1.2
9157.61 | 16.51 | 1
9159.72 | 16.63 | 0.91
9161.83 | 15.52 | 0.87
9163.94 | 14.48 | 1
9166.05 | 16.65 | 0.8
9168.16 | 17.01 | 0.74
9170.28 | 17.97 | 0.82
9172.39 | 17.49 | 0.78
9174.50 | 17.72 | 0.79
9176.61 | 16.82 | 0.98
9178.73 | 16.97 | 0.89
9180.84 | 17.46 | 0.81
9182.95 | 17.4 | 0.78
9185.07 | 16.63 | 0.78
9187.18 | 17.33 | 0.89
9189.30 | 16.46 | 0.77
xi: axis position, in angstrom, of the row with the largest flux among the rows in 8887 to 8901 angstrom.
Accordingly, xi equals 8889.60 angstrom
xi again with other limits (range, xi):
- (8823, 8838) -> 8830.44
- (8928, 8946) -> 8934.75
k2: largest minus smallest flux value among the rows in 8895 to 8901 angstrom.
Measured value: 0.5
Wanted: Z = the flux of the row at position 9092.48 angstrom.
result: 17.79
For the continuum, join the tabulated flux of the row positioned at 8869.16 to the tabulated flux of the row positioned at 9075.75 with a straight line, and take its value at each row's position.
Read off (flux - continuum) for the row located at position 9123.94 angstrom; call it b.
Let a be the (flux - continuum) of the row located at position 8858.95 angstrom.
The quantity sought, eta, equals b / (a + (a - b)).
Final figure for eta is -2.4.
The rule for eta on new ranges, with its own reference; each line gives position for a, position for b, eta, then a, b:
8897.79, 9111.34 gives -0.3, 0.8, -0.7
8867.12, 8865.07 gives -8.8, 1.2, 2.6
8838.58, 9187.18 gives -0.2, 2.6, -1.2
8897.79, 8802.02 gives -2.0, 0.8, 3.2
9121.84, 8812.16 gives -0.5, -1.1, 2.5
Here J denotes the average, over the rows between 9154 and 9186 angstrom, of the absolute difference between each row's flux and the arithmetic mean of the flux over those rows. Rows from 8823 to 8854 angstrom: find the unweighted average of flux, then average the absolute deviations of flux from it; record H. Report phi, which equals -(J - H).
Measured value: 0.20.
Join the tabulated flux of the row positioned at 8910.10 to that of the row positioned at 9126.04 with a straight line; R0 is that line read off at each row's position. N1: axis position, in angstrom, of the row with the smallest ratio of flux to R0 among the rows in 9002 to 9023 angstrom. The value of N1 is 9002.90 angstrom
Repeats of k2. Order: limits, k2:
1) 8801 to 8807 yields 4.0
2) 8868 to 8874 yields 2.9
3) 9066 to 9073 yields 0.3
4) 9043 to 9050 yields 0.5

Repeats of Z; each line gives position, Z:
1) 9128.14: 16.45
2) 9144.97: 17.25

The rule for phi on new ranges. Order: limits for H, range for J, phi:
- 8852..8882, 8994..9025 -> 0.26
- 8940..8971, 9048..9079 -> 0.10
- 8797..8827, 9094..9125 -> 0.61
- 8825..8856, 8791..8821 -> -0.02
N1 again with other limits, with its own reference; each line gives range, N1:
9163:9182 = 9163.94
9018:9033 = 9019.50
